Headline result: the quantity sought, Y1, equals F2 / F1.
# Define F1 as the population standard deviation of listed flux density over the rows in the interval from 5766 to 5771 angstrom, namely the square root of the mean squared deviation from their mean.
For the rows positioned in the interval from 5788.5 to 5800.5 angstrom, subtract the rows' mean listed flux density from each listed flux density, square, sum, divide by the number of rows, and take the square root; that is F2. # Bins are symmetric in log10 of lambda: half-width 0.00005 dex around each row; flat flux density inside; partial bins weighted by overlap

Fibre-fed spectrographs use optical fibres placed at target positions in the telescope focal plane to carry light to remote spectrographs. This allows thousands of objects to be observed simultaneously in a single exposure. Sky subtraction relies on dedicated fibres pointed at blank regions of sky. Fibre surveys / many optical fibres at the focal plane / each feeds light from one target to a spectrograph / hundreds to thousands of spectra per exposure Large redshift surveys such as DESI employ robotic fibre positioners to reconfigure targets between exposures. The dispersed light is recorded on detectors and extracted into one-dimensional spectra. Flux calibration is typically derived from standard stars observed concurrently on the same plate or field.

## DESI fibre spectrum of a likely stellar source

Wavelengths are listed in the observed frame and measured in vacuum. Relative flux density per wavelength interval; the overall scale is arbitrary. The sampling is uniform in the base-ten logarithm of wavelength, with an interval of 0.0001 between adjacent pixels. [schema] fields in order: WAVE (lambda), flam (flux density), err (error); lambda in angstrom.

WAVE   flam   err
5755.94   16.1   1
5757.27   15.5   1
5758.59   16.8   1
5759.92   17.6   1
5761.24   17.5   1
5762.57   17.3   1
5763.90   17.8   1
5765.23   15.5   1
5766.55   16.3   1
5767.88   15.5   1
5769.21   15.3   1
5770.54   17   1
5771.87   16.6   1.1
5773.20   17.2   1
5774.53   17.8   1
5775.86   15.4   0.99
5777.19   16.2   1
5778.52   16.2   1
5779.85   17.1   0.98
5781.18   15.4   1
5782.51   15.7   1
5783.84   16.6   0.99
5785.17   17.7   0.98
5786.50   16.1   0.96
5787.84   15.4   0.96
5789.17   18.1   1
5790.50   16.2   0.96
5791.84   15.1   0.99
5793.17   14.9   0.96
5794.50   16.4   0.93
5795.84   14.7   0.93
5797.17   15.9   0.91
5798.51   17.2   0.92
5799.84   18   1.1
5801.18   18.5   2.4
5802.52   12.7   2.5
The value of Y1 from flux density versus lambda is 1.78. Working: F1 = 0.68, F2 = 1.21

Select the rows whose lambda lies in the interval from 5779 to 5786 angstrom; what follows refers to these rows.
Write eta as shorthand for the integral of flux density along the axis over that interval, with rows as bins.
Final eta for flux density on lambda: 116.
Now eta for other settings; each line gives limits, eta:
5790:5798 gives 124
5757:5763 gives 102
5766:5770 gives 63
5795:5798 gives 46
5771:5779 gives 133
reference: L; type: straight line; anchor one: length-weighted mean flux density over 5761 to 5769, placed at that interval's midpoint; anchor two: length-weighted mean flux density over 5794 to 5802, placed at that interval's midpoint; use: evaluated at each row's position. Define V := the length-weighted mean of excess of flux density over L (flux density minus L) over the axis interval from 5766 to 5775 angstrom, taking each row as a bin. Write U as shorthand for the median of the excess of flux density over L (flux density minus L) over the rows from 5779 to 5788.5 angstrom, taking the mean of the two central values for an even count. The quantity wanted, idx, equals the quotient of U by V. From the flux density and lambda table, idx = 12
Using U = -0.5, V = -0.043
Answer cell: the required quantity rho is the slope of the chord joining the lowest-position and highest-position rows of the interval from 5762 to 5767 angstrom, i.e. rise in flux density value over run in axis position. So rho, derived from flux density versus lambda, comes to -0.25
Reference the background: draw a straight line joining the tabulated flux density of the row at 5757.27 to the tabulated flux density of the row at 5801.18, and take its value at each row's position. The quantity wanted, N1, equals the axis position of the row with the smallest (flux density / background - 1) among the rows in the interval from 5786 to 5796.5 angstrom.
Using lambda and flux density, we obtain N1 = 5795.84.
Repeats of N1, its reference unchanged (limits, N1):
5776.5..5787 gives 5781.18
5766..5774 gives 5769.21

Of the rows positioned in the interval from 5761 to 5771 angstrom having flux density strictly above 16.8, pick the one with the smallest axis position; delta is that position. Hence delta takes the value 5761.24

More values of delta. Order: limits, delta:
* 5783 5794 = 5785.17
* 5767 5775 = 5770.54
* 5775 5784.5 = 5779.85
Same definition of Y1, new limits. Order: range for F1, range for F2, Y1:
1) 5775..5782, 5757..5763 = 1.22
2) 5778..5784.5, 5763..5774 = 1.40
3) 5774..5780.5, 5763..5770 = 1.12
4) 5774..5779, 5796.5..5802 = 1.13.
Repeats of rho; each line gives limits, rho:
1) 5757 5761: 0.79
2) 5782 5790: 0.36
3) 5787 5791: 0.30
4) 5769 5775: 0.47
